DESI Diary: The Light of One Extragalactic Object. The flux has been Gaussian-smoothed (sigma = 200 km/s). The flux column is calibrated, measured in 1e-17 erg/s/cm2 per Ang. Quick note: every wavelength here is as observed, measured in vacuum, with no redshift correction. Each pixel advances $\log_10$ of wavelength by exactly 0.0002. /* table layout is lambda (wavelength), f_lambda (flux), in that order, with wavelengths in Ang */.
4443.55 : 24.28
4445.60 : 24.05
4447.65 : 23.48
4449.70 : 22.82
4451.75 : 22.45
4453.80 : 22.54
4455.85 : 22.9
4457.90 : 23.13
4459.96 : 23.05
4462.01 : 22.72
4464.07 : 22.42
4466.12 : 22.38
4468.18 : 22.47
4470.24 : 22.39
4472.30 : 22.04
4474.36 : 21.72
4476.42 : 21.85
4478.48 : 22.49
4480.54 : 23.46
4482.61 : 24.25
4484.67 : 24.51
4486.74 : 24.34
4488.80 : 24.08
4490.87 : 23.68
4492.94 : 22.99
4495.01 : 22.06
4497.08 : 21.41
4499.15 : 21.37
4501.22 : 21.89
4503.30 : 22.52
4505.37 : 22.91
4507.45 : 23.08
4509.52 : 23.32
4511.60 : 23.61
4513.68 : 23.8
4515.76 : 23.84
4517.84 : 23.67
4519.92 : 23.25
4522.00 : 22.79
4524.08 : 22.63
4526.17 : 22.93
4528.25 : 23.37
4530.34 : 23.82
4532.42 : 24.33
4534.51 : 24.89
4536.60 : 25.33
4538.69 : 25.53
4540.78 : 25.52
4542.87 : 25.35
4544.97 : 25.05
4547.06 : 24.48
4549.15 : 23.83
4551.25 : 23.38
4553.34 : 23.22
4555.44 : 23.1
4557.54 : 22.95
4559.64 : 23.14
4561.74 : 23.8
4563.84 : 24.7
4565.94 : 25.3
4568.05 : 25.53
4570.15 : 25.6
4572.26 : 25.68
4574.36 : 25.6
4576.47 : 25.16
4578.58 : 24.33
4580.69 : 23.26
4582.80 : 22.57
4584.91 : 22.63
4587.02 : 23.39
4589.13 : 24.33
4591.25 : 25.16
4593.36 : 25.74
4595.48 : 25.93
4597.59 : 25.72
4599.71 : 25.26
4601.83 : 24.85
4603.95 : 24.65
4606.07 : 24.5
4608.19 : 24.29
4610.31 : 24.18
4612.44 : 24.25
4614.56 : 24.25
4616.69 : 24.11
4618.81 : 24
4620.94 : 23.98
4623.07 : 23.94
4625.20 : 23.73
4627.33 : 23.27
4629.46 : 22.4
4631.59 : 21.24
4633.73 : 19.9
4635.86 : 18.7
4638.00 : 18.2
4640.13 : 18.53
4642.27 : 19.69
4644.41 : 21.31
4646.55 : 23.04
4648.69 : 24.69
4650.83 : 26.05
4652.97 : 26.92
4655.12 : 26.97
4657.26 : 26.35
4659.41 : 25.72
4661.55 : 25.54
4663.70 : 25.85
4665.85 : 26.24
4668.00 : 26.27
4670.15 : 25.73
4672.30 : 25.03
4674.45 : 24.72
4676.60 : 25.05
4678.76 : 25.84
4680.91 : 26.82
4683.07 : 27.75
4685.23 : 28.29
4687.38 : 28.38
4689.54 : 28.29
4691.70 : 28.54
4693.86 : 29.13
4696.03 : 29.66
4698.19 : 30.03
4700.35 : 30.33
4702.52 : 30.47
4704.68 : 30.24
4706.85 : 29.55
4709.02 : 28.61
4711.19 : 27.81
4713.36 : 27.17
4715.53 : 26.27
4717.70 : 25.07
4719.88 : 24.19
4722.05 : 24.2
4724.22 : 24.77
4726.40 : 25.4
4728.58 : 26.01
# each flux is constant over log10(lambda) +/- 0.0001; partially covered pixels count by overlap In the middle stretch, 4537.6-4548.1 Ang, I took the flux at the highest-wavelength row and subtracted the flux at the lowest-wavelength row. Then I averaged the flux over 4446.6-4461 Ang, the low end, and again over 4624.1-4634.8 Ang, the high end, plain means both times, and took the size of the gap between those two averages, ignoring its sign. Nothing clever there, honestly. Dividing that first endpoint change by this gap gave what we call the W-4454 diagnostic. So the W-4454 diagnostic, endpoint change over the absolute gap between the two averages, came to -1.3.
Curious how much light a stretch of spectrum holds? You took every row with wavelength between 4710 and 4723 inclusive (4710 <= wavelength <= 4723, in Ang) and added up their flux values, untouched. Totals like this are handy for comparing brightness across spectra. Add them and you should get 155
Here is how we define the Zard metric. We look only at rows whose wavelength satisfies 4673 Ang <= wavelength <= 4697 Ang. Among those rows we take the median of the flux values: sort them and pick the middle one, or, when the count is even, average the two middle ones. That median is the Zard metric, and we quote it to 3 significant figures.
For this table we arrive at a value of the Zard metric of 28.3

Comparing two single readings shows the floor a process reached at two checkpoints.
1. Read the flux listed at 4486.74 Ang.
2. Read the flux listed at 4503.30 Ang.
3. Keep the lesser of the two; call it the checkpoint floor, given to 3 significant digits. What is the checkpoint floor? 22.5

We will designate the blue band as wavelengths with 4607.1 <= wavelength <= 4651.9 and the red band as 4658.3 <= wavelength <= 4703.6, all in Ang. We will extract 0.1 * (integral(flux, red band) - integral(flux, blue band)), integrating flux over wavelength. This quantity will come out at 22.7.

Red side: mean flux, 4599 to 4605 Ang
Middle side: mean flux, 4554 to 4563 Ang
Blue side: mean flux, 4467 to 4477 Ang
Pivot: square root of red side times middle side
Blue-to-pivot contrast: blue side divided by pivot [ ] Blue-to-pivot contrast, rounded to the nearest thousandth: 0.918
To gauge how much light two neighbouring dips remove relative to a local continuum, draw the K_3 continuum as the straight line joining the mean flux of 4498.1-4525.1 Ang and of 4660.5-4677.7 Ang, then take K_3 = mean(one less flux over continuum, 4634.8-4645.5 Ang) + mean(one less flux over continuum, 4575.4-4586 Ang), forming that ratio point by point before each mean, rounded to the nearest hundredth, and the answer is 0.25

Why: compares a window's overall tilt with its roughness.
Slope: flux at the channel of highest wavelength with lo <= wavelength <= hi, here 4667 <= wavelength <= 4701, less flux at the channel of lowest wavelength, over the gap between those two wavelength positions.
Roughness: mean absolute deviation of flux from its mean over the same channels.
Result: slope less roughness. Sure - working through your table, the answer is -1.50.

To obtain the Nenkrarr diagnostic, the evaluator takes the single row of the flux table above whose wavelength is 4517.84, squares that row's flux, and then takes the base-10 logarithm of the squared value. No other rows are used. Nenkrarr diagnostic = 2.75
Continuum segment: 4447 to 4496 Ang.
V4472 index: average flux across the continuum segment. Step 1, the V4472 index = 22.9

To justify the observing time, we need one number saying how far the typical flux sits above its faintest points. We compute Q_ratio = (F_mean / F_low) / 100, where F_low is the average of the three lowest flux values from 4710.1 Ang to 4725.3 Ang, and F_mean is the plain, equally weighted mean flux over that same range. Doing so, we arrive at 0.0105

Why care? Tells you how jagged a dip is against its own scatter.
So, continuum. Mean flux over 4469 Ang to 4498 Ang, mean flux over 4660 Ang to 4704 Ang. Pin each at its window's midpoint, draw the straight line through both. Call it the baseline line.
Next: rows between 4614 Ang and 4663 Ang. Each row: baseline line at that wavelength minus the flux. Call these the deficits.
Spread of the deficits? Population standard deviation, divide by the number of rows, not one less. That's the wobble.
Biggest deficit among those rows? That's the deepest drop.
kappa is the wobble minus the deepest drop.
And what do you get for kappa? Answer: -5.6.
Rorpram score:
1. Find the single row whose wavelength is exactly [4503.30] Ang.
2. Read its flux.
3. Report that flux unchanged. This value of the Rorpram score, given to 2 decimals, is 22.52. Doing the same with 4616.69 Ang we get 24.11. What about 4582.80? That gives 22.57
